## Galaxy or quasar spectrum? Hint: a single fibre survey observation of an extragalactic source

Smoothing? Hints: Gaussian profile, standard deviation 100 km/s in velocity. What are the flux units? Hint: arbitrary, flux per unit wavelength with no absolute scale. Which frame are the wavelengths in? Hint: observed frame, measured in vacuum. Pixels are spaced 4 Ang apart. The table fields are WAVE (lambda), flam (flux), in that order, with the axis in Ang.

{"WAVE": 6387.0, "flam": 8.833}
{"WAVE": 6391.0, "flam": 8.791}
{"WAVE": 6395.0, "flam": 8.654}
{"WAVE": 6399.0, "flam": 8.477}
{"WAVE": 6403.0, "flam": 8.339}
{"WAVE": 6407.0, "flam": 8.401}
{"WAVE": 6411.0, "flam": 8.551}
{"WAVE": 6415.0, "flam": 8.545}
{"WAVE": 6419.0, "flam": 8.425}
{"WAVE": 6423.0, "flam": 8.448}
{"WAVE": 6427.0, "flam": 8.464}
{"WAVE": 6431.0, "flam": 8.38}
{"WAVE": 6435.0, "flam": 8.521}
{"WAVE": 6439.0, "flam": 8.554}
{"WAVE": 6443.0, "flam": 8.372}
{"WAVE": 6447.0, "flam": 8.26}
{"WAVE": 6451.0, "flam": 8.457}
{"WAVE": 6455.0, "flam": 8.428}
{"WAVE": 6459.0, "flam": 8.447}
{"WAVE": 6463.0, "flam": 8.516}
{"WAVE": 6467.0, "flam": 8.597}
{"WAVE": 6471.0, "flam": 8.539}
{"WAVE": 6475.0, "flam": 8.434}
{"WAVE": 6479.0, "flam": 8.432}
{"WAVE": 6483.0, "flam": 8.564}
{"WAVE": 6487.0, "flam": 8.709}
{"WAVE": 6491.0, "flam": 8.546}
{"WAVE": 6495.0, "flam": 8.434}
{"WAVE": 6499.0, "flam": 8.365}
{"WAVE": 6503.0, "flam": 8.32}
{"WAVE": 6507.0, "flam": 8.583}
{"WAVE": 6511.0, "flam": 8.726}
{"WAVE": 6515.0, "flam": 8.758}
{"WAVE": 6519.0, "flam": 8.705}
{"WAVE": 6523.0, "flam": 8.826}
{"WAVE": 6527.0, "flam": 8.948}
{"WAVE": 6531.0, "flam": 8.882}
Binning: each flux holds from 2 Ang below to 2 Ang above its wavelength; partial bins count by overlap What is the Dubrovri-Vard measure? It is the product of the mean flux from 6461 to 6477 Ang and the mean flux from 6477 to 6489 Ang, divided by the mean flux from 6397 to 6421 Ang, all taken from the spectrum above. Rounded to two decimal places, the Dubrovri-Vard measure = 8.63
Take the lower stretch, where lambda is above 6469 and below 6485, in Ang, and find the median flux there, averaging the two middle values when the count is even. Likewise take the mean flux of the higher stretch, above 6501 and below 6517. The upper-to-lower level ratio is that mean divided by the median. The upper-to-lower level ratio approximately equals 1.01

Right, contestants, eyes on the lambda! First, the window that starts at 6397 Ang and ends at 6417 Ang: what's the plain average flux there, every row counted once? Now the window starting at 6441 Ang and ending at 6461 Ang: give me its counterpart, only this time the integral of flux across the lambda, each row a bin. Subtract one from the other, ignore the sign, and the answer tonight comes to 159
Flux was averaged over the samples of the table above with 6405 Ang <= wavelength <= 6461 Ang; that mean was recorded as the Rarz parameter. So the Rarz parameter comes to 8.45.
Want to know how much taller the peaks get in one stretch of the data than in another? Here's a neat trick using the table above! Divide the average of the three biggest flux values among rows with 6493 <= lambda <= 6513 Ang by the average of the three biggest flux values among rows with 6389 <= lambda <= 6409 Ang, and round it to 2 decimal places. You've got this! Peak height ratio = 0.99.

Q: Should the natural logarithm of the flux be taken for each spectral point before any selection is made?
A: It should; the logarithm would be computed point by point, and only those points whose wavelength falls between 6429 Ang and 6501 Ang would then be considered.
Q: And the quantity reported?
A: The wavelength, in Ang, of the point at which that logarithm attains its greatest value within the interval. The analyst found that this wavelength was 6487.0 Ang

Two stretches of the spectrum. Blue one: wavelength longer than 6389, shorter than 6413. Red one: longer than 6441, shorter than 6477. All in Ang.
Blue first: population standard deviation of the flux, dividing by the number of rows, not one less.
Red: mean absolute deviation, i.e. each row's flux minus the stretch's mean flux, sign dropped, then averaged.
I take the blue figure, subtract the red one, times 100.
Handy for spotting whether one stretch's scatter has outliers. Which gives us 8.4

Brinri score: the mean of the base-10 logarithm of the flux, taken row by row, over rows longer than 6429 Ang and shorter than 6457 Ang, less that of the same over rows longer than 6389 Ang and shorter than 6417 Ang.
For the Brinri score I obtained -0.0057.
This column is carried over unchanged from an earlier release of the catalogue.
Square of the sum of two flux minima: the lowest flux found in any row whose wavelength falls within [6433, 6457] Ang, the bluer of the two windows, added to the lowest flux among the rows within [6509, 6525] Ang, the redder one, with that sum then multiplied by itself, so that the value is 288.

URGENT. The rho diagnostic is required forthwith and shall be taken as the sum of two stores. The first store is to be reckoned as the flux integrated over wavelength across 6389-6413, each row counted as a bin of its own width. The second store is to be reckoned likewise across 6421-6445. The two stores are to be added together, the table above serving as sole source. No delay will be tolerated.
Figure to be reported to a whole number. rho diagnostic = 408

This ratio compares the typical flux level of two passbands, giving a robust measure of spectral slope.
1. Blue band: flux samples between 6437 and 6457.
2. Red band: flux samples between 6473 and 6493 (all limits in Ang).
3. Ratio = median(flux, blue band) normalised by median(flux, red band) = 0.99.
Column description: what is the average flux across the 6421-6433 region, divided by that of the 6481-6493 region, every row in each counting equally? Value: 0.98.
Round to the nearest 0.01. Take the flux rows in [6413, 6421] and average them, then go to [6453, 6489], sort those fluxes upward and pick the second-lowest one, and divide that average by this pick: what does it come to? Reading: 1.01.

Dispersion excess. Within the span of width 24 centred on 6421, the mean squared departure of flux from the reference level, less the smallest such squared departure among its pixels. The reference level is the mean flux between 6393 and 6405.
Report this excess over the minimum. 0.004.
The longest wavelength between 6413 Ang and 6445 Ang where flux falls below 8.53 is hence 6443.0 Ang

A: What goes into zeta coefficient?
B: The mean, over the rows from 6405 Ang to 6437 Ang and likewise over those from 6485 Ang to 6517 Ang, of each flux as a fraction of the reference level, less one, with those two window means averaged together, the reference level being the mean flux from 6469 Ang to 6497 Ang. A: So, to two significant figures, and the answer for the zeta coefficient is -0.0014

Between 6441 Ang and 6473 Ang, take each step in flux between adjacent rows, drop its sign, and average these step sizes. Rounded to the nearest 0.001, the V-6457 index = 0.081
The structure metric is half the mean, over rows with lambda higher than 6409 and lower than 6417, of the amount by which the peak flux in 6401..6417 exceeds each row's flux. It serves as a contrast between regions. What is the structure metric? 0.00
